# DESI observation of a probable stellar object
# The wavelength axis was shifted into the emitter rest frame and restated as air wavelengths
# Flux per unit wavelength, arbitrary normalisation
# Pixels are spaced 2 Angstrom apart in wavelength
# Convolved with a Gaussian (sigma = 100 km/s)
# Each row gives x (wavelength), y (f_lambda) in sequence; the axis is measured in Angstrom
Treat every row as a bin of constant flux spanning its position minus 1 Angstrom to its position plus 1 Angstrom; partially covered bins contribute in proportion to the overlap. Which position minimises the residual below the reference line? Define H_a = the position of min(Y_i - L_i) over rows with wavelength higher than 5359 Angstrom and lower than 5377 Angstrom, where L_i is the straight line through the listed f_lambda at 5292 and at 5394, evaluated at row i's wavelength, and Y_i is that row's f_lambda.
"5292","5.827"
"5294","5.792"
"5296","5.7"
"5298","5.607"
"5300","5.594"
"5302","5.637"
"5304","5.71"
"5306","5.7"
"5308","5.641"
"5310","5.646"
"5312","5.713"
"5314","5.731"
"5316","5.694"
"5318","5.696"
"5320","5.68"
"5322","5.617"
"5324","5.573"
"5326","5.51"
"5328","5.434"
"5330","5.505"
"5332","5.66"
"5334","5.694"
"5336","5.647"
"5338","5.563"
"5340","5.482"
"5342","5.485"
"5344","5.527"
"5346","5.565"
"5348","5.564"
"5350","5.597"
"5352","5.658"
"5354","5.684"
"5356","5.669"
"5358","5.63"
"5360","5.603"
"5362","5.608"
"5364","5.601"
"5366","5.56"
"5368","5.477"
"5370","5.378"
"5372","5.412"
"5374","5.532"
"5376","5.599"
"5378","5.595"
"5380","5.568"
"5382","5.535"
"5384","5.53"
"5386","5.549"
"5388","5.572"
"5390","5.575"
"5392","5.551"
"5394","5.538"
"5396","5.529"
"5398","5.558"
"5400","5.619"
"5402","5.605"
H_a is 5370 Angstrom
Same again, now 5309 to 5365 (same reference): 5328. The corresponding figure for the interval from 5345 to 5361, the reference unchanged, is 5346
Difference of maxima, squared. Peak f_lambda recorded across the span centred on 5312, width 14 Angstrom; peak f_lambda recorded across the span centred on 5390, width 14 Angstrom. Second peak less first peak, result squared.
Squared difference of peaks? 0.024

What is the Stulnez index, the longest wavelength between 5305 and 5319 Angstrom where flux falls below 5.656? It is 5310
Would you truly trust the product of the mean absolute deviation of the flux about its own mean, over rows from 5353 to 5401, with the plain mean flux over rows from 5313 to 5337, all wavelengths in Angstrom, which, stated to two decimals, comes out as 0.27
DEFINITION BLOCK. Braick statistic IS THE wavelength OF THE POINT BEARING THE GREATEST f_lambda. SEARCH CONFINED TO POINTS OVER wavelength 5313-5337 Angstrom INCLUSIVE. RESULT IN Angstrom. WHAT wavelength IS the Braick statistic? 5314 Angstrom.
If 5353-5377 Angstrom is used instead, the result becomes 5354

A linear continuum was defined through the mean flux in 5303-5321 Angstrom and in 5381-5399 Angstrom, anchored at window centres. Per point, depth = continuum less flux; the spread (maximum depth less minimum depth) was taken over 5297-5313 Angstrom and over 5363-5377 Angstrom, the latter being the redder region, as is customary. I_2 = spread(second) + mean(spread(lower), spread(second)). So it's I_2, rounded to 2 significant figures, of 0.42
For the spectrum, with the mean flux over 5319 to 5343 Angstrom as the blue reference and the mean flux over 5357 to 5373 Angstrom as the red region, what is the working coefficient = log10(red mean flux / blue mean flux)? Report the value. -0.0029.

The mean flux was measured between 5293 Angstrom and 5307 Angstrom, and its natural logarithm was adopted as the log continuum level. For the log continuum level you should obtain 1.74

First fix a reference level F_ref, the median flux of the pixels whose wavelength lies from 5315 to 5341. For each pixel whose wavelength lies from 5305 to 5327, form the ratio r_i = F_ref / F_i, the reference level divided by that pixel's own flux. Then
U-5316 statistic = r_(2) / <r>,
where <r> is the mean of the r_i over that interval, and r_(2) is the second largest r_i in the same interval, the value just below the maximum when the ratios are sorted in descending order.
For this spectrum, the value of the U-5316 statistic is 1.01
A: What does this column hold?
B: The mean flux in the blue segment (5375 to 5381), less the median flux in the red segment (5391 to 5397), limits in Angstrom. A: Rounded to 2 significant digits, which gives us 0.049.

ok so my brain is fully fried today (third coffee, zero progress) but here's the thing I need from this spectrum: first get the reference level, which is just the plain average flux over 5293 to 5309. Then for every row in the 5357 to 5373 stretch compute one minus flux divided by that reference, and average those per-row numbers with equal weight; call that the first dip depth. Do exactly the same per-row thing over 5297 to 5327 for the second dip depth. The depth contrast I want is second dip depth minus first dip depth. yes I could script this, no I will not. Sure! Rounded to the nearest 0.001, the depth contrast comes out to -0.021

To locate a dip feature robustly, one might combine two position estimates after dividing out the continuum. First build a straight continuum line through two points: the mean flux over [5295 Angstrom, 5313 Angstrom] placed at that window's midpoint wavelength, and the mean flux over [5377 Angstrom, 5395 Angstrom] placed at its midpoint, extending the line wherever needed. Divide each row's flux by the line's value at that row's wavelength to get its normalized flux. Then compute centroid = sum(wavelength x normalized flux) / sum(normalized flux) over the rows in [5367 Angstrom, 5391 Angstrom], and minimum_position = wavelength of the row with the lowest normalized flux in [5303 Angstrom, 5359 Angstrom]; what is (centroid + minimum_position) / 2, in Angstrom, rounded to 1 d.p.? 5353.5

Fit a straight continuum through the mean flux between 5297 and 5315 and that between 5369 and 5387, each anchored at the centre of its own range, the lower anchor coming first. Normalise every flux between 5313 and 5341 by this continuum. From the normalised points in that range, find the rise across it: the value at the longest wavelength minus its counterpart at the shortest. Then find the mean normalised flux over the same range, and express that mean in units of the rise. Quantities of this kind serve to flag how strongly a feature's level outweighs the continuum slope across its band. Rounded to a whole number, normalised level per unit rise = -28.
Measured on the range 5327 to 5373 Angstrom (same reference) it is 89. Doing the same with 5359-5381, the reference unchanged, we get 1136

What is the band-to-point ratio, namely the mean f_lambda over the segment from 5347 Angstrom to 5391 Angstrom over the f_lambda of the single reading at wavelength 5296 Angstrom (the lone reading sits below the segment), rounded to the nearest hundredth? 0.98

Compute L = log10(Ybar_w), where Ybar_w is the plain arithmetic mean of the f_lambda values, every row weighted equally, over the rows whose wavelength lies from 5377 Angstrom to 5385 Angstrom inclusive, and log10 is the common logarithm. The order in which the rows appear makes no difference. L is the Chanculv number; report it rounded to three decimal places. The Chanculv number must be 0.745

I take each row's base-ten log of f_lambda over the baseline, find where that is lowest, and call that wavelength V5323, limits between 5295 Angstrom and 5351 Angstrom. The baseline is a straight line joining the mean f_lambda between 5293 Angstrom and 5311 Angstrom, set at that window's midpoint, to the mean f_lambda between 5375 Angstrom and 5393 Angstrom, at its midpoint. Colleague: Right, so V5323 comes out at 5328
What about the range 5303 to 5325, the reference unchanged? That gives 5324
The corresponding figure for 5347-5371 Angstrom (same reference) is 5370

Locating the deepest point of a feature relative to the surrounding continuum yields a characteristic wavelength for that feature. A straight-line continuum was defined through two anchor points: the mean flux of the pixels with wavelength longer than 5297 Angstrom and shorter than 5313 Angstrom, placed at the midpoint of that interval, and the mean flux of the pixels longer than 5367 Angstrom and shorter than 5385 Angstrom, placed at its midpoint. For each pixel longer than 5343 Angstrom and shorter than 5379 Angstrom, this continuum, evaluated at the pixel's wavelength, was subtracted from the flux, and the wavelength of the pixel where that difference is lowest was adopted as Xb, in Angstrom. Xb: 5370 Angstrom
